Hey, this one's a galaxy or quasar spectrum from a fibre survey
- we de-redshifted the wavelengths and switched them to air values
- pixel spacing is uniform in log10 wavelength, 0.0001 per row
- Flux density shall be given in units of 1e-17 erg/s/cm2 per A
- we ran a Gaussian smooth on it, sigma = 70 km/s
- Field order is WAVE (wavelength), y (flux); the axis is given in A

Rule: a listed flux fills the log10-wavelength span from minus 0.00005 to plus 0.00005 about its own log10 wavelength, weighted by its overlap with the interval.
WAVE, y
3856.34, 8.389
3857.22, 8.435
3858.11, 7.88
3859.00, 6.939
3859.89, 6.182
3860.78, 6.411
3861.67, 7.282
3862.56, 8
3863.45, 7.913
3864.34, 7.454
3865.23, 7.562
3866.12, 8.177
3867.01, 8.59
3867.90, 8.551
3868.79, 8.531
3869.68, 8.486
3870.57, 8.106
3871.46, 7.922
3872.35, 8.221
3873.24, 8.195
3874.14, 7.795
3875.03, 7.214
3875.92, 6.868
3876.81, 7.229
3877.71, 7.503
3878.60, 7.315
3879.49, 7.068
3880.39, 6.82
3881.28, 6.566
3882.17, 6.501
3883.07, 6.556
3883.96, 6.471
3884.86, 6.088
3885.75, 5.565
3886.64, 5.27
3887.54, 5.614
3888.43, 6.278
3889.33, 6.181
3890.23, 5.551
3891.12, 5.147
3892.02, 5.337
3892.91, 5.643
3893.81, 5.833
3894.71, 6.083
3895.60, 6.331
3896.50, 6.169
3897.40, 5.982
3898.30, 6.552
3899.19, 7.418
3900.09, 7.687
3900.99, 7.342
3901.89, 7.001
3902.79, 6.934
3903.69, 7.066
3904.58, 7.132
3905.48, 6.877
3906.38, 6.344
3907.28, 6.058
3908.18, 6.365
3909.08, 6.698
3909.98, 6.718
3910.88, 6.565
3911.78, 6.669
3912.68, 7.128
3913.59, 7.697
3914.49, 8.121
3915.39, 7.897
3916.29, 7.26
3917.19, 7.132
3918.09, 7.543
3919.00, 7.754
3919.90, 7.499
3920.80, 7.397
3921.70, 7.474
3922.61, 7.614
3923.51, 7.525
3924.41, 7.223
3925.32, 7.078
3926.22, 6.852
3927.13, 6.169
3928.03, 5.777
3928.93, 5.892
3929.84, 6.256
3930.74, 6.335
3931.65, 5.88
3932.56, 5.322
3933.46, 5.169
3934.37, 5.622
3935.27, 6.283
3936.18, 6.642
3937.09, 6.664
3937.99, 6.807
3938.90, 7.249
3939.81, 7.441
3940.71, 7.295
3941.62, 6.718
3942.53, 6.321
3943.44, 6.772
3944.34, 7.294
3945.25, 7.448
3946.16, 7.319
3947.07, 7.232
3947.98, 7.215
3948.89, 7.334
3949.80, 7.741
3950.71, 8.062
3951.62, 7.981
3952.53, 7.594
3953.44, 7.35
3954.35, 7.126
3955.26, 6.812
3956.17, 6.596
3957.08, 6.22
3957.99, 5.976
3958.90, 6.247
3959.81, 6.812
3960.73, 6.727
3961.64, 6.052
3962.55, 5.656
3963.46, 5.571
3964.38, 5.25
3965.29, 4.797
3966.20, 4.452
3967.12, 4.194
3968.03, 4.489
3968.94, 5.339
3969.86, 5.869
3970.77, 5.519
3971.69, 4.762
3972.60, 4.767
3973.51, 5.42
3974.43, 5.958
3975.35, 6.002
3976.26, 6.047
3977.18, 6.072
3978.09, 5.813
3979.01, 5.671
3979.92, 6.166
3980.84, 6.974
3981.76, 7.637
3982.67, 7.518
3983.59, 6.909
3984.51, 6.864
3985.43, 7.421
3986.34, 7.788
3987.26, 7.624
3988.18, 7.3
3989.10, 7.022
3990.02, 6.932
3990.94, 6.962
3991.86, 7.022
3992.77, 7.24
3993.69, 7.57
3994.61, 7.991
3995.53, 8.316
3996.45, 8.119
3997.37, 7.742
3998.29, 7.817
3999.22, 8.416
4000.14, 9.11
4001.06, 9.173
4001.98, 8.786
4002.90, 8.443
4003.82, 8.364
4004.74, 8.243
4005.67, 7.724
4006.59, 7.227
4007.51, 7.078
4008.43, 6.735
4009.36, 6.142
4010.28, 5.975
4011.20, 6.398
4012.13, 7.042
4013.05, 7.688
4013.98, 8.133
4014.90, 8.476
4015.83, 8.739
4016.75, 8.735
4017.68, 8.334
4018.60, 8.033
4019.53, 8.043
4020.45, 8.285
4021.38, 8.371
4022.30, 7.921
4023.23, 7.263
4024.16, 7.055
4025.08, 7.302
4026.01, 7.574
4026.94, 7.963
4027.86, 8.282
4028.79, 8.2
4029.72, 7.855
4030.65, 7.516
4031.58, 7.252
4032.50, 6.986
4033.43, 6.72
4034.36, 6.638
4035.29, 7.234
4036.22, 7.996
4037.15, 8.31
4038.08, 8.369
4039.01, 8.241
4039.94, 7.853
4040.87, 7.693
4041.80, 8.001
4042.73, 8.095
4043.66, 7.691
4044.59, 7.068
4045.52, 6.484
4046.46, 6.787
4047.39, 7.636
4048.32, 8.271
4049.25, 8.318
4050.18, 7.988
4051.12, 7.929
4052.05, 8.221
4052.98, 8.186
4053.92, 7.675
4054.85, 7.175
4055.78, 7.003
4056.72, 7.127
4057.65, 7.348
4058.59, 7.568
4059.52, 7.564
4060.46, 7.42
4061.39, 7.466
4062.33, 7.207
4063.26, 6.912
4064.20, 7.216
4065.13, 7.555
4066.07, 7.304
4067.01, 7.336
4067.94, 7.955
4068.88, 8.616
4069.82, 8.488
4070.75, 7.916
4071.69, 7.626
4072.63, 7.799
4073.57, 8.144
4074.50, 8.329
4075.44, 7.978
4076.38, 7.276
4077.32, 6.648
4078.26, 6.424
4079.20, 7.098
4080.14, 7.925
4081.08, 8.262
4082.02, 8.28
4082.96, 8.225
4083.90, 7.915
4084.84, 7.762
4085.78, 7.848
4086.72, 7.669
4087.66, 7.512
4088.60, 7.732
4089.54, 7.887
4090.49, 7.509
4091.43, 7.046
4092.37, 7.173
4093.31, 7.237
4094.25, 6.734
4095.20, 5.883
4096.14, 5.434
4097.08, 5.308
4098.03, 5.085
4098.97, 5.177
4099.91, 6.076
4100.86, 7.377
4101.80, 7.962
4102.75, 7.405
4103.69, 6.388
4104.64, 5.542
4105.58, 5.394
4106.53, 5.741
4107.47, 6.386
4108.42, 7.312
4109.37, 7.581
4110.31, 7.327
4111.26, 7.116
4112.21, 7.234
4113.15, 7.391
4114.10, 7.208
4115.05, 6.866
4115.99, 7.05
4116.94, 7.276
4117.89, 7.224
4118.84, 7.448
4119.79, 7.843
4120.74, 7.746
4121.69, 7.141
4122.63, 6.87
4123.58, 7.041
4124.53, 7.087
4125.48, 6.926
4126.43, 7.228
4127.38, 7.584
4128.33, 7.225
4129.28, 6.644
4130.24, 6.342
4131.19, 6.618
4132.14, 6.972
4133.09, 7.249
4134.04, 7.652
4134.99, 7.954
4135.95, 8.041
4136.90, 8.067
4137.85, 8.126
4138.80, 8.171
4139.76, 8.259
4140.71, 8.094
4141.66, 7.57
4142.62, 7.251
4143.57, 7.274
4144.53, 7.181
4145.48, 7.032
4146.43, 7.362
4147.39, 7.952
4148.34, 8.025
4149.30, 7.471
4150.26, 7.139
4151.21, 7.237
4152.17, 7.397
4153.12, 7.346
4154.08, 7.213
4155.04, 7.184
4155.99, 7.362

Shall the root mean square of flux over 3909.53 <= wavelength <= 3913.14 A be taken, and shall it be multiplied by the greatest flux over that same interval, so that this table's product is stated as 48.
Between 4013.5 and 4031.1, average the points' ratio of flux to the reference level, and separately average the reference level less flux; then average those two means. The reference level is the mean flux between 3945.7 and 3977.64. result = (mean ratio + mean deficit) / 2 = -0.26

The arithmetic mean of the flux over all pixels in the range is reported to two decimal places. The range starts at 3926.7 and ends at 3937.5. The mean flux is 6.00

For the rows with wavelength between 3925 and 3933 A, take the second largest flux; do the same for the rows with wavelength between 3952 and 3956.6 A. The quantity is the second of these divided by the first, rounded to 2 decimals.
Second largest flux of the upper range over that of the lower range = 1.07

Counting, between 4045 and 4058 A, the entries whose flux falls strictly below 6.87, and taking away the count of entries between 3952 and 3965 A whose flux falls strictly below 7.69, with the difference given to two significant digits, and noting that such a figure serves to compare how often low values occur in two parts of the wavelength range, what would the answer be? -12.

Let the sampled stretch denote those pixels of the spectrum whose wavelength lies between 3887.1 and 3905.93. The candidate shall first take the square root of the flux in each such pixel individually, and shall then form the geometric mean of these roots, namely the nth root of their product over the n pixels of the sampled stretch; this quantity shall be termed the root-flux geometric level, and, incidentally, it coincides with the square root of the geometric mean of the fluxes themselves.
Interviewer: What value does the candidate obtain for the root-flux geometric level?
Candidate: 2.52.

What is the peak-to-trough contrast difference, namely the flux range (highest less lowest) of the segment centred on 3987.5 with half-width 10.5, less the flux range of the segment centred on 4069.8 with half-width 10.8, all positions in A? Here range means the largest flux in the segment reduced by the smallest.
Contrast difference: 0.5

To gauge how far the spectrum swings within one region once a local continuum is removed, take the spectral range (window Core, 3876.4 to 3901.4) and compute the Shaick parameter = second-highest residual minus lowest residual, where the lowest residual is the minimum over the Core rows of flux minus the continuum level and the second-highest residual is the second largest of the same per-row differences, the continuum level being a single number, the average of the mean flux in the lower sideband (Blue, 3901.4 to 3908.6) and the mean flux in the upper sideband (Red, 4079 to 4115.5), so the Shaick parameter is 2.4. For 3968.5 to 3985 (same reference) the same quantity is 2.8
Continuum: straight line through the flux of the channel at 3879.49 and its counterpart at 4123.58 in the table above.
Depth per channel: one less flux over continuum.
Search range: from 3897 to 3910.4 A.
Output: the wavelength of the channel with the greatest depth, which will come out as 3897.40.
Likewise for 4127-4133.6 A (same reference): 4130.24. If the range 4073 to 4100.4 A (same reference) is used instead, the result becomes 4098.03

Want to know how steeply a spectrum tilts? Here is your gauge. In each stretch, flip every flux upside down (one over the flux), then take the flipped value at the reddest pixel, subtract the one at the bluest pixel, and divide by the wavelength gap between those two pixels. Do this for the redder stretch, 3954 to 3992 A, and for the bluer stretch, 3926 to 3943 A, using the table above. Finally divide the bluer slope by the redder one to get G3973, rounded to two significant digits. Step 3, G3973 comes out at 14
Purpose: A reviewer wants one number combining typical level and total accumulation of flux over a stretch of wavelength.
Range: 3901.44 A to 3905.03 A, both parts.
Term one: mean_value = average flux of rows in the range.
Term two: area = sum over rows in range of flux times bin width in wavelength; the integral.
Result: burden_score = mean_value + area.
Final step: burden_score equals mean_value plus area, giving 32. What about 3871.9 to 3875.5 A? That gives 36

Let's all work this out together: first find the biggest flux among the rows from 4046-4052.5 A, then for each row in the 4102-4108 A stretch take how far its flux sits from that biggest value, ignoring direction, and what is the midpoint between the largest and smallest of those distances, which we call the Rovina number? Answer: 1.9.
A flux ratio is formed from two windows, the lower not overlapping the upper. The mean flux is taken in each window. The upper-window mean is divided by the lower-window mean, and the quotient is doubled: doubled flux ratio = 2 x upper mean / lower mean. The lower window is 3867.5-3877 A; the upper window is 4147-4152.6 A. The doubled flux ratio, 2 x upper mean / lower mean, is 1.90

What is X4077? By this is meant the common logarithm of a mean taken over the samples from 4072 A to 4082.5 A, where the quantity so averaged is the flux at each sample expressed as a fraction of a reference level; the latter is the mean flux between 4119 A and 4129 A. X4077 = 0.022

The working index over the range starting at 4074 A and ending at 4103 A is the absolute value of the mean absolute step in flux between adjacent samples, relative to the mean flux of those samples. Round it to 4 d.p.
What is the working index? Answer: 0.0544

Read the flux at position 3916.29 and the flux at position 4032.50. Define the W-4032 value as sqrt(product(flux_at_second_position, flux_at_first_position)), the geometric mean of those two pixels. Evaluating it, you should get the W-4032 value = 7.1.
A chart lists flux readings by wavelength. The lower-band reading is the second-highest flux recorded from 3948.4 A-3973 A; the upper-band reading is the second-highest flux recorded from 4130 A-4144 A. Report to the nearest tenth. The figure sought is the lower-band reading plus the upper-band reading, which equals 16.2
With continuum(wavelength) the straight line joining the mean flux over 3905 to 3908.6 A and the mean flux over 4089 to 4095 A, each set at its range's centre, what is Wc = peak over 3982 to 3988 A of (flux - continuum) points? 1.0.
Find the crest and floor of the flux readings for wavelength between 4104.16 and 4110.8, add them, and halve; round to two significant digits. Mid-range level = 6.5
